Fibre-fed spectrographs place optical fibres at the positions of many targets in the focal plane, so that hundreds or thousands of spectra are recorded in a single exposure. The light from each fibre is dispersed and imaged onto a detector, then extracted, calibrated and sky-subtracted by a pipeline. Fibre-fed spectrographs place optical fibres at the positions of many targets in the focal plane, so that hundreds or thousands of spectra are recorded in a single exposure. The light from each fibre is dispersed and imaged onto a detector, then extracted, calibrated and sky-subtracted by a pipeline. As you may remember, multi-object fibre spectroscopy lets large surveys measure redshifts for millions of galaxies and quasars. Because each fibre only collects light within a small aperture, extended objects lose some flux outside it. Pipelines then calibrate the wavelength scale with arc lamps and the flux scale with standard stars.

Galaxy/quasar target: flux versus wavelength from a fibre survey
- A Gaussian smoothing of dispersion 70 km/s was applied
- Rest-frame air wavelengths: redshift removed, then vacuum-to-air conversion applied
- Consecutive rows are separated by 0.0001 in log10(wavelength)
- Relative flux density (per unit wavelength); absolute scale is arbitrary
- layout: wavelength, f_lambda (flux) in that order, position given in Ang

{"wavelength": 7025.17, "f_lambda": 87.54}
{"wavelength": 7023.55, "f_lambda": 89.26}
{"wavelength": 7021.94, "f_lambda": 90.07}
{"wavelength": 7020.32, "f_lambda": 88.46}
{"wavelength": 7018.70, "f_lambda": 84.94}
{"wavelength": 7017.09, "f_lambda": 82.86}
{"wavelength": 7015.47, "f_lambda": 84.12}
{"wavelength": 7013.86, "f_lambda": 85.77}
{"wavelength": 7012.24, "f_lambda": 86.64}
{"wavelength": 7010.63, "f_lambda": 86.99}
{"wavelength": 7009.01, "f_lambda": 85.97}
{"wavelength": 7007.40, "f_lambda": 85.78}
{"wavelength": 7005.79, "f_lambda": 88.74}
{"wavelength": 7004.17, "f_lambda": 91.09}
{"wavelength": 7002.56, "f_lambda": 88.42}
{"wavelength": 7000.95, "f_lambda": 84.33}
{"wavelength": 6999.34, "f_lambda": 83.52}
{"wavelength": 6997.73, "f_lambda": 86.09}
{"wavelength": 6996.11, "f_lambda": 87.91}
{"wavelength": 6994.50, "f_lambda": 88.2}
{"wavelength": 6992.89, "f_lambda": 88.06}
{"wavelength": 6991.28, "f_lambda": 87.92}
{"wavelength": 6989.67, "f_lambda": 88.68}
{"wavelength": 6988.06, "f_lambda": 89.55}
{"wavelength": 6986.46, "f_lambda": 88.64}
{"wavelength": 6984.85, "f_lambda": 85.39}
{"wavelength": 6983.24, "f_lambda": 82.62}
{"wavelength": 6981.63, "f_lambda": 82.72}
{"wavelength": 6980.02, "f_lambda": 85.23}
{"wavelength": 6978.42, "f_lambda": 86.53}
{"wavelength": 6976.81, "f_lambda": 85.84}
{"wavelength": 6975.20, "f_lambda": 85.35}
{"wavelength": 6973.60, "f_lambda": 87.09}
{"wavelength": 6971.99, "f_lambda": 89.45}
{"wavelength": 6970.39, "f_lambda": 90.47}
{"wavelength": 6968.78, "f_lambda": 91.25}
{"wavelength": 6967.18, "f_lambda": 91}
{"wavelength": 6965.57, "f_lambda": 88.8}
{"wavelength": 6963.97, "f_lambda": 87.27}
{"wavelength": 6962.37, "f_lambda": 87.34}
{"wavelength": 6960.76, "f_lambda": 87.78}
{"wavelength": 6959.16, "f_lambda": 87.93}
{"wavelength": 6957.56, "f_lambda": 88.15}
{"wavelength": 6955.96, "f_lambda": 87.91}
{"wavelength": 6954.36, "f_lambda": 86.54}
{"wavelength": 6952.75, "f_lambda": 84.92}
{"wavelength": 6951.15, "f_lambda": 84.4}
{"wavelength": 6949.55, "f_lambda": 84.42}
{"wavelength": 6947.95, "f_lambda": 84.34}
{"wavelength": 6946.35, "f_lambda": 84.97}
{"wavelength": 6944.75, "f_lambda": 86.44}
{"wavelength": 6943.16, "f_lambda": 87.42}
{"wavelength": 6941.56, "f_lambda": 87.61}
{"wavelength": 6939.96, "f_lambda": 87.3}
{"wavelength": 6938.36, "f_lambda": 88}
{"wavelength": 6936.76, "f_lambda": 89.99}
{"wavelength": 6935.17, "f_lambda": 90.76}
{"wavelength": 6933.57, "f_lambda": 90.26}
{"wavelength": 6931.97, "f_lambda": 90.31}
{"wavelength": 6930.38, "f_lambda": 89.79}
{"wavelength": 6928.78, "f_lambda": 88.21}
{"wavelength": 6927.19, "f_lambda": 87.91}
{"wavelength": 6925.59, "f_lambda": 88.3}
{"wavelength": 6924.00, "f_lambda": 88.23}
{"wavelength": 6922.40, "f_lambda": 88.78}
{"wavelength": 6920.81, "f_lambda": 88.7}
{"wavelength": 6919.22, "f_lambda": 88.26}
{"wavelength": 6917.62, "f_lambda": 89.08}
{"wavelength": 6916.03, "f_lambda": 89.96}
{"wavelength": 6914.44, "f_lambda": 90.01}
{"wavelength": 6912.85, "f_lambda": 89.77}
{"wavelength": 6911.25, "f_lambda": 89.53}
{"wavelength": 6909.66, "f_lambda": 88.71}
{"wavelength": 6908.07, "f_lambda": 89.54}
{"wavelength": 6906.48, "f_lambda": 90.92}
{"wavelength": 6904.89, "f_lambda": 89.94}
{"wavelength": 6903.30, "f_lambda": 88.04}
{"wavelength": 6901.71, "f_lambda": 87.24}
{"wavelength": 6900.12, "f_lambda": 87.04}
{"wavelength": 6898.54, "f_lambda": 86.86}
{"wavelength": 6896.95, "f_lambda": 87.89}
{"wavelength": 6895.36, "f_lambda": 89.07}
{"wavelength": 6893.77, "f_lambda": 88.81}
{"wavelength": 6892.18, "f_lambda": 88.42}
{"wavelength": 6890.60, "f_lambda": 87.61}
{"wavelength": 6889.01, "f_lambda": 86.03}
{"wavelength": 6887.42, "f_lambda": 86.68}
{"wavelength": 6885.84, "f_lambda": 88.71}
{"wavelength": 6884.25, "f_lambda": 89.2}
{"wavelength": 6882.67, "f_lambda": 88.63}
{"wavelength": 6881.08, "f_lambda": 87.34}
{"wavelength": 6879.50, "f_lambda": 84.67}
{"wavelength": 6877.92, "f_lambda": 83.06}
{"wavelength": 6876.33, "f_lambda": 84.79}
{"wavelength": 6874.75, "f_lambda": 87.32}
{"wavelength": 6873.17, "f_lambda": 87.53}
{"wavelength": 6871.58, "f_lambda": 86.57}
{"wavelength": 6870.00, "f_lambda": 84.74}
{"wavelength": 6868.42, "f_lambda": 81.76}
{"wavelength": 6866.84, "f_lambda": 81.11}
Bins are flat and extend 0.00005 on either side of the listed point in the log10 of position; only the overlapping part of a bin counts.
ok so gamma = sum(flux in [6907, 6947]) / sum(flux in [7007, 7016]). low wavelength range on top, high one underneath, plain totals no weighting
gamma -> 4.30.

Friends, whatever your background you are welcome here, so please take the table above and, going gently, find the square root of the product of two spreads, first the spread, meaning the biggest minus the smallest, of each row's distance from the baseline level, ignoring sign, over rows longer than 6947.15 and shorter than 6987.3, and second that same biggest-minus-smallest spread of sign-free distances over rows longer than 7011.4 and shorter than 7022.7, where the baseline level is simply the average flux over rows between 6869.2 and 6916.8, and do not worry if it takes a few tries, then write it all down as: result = 4.7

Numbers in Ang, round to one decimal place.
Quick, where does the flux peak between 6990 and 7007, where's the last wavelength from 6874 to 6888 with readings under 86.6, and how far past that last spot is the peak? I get 124.7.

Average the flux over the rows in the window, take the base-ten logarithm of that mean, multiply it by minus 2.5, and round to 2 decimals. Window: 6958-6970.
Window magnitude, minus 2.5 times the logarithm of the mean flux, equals -4.87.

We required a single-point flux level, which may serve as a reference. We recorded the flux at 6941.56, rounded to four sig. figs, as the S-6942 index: 87.61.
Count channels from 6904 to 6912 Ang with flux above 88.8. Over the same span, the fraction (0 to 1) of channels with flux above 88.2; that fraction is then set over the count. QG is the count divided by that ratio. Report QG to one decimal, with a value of 16.0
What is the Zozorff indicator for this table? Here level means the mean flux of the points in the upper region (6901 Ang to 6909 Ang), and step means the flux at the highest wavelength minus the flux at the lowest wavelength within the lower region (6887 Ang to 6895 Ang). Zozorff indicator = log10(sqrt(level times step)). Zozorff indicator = 1.1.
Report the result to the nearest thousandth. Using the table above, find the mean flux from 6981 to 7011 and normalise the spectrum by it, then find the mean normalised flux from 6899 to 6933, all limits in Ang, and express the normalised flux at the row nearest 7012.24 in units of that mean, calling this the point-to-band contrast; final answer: 0.974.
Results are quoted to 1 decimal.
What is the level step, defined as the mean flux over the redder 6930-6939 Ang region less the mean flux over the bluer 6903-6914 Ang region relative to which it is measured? 0.4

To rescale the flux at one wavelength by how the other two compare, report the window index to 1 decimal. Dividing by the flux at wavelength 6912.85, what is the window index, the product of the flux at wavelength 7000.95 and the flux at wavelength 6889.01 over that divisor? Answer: 80.8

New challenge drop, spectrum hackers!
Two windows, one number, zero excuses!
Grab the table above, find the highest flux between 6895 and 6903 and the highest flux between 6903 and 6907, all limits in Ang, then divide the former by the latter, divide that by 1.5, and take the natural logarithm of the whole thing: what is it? -0.426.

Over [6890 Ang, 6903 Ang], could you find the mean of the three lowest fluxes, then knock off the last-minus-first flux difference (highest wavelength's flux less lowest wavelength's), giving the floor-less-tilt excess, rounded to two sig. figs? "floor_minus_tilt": 87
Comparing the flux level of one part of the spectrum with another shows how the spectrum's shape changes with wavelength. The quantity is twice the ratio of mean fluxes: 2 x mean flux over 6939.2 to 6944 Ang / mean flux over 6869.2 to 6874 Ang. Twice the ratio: 2.03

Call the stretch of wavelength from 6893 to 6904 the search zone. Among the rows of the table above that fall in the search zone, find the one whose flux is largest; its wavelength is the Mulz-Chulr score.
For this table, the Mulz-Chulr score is 6895.36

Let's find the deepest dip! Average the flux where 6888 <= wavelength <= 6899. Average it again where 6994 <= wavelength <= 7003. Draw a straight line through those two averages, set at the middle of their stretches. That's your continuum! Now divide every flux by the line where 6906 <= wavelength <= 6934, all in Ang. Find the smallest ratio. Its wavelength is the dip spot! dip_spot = 6927.19 Ang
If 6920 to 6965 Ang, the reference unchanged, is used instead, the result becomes 6947.95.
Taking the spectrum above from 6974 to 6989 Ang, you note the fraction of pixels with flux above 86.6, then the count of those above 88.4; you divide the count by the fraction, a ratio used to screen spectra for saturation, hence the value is 9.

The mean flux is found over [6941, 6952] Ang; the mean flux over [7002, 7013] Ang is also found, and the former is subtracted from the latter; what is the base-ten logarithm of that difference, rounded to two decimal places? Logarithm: 0.30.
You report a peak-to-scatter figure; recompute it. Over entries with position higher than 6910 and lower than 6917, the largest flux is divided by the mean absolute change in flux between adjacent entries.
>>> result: 509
